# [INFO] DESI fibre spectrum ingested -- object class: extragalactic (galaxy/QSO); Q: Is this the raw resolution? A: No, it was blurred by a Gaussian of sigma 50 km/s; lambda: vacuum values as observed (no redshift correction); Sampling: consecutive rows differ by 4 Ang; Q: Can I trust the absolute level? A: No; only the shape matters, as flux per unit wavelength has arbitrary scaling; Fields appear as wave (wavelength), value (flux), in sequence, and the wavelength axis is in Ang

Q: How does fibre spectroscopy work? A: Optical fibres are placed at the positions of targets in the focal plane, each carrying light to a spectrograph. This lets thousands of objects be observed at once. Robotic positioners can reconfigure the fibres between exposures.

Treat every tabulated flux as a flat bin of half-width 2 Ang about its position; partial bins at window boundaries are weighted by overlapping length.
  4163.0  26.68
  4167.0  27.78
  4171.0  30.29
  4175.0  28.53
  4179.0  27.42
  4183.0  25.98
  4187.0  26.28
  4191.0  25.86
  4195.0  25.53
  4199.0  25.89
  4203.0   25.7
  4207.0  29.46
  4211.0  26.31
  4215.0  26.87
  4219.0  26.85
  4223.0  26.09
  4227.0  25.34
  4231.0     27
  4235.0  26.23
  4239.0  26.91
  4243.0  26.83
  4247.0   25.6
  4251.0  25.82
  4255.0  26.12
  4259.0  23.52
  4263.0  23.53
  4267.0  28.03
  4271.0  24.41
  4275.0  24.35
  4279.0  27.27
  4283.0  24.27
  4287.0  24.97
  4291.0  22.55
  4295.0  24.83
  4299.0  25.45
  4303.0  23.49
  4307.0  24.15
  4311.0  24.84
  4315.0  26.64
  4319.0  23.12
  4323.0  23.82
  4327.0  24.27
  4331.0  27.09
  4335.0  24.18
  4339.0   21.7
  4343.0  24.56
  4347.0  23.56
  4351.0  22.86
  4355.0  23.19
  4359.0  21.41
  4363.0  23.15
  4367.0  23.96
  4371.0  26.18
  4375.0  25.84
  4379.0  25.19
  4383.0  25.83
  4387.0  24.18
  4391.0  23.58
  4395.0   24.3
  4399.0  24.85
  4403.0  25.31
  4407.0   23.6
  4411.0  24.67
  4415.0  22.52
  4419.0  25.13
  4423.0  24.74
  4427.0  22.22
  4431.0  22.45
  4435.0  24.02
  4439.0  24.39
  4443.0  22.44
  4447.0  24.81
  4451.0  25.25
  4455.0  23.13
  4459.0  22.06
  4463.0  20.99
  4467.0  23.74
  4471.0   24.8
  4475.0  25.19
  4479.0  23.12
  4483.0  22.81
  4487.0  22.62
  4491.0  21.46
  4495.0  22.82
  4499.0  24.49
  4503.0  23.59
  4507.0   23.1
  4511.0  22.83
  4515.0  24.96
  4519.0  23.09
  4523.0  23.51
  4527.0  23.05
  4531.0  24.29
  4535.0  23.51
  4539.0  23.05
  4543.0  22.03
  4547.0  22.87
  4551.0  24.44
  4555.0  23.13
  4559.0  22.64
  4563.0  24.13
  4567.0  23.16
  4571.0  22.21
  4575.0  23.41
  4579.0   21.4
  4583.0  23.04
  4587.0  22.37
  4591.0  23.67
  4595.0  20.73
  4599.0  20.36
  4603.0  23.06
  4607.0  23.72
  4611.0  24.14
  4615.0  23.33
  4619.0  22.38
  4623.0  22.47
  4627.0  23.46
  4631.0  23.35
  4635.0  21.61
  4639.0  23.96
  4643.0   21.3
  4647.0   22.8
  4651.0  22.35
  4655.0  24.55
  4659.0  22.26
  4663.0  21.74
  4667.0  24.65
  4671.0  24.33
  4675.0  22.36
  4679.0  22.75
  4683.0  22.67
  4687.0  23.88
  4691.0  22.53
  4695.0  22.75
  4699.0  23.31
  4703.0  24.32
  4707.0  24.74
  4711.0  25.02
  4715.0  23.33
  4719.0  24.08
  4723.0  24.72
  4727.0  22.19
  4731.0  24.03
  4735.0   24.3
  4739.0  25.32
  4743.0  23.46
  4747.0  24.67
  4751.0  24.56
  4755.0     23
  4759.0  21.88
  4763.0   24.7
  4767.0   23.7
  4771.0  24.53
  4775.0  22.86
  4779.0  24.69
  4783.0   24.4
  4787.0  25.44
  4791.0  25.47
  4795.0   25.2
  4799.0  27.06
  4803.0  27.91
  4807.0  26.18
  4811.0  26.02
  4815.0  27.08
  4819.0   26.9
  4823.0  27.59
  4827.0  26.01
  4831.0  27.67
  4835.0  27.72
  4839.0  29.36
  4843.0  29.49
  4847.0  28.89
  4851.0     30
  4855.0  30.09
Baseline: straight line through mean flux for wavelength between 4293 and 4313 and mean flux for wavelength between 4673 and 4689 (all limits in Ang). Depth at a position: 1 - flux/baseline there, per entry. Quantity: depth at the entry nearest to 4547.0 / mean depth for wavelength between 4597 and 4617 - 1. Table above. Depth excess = 1.0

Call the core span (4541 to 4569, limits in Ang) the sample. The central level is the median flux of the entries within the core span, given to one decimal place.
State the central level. 23.1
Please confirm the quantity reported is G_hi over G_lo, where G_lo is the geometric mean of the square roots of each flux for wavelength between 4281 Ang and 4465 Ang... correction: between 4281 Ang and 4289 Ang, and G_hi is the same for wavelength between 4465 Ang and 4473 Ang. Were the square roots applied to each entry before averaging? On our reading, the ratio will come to 0.99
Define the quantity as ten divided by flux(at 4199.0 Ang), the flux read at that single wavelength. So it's 0.386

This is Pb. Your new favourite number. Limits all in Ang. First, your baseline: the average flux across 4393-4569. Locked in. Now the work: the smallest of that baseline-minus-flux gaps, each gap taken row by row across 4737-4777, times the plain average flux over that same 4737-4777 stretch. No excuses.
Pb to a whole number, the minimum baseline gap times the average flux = -43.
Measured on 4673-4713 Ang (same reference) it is -35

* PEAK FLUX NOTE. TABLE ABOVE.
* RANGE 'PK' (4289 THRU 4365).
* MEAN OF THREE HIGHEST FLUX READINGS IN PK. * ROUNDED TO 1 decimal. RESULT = 26.4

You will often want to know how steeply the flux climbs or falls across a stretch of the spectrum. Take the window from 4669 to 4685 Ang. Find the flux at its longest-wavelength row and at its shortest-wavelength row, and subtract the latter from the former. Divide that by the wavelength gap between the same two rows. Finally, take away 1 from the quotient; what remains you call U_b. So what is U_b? -1.14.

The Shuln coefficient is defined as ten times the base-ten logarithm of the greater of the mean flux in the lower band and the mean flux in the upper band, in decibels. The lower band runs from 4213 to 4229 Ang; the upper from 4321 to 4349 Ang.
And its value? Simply 14.2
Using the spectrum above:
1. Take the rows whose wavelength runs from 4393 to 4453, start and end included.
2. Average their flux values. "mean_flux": 24.0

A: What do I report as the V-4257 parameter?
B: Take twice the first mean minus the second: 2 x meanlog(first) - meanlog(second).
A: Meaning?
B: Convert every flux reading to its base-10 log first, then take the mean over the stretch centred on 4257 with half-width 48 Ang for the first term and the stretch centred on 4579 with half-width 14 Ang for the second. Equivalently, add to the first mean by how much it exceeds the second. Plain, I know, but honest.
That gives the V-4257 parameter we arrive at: 1.46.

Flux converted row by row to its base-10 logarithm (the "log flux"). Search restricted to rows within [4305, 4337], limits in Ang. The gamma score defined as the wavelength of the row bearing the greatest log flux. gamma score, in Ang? 4331.0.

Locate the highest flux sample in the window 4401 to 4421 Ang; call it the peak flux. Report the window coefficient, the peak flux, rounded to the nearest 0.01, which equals 25.31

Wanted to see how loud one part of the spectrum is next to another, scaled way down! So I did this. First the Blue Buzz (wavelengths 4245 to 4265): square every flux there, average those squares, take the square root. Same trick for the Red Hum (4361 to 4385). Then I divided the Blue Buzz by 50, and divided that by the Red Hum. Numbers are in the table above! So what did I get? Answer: 0.0199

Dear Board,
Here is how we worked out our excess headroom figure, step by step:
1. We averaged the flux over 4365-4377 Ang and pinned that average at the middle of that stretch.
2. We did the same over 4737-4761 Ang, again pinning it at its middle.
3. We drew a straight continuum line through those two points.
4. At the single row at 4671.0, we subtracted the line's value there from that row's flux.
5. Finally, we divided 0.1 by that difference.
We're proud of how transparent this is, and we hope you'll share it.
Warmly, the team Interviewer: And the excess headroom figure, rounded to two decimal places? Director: 0.49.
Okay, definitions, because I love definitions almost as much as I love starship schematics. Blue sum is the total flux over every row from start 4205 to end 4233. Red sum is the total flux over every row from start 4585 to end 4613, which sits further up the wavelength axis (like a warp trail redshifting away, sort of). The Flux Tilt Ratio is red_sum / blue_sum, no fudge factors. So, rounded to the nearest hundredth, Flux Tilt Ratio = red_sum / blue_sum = 0.84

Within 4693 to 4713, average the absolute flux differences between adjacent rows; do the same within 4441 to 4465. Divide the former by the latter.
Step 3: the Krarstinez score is 0.4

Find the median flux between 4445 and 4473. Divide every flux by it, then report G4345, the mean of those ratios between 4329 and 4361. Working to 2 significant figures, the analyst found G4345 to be 0.99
